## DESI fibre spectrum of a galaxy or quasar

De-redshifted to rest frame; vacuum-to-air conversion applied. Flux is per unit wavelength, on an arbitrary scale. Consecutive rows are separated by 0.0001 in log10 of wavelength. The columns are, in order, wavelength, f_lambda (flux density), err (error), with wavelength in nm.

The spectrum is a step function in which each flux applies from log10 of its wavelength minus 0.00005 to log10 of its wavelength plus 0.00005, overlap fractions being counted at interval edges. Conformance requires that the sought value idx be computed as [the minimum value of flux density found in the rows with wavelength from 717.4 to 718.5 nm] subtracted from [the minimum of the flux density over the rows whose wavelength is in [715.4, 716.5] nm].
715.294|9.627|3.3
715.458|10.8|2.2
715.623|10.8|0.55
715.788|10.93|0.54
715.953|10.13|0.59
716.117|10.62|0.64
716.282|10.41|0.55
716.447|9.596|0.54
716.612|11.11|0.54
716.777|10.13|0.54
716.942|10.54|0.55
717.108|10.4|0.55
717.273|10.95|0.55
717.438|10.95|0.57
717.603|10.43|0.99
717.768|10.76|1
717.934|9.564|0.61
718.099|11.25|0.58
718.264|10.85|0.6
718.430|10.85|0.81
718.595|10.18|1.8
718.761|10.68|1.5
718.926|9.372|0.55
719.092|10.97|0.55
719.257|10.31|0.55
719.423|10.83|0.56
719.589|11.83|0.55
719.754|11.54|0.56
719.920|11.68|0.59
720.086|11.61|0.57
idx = 0.03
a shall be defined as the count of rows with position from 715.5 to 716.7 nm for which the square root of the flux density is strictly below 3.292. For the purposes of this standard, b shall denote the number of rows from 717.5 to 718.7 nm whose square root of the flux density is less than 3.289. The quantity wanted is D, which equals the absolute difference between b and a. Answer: 1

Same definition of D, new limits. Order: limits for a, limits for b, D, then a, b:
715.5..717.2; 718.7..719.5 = 5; 8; 3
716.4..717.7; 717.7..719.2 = 0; 5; 5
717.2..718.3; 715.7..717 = 3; 3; 6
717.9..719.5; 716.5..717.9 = 1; 6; 5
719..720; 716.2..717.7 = 4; 2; 6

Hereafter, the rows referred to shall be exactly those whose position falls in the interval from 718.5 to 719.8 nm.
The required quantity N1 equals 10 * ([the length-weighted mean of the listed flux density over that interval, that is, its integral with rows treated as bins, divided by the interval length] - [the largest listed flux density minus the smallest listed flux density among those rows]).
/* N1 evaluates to 82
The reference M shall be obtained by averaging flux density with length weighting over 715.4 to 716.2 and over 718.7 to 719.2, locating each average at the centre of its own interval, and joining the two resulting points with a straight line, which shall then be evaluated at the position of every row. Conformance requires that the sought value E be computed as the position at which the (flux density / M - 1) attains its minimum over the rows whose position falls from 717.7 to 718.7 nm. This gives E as 717.934 nm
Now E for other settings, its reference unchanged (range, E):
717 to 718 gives 717.934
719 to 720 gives 719.257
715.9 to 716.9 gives 716.447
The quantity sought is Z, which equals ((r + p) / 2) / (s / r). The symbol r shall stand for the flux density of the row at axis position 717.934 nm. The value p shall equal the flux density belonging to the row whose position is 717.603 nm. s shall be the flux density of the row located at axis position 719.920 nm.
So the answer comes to 8.2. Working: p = 10.43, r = 9.564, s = 11.68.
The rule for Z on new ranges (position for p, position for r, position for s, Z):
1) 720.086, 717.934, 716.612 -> 9.1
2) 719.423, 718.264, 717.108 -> 11.3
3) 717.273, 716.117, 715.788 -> 10.5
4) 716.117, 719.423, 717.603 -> 11.1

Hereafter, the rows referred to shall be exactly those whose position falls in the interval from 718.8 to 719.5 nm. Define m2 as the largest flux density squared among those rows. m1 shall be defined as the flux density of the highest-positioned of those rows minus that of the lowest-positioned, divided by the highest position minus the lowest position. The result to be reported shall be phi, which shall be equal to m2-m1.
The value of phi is 117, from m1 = 2.9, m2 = 120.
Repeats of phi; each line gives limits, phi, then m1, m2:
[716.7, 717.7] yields 120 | 0.4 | 120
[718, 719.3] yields 127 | -0.8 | 127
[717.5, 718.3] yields 126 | 0.6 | 127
